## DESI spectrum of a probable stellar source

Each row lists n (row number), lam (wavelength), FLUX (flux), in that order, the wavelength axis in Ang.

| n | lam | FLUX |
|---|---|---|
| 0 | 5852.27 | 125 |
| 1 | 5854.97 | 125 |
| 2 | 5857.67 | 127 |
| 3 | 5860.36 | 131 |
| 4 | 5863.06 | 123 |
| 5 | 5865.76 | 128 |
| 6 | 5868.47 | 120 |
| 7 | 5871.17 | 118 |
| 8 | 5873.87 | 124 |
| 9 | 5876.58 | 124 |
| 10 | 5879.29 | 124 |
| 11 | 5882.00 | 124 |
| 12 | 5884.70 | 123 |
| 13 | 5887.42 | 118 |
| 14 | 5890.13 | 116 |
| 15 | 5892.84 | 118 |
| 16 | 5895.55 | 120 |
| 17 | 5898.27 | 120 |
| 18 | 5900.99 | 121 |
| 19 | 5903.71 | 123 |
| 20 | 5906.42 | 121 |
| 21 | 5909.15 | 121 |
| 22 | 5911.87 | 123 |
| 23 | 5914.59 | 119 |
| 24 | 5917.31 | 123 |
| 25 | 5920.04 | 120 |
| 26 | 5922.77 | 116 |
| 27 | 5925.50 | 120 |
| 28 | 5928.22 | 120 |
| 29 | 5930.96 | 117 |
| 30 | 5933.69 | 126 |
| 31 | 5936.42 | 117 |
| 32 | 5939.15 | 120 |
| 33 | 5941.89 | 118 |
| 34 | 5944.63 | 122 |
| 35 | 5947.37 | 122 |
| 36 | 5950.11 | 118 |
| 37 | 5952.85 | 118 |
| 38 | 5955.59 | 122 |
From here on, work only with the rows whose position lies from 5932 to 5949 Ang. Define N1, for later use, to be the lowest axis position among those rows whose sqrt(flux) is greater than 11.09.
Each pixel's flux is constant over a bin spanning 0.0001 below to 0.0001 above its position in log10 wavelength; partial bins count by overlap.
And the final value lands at 5933.69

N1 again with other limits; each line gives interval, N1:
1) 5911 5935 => 5911.87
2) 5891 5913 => 5903.71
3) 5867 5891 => 5873.87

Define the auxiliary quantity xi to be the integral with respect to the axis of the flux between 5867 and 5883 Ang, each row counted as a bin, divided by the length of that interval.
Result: 122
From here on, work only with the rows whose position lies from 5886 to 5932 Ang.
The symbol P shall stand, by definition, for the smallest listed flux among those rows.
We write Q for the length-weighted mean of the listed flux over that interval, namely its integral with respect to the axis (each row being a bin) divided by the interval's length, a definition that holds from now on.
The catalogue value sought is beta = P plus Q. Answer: 236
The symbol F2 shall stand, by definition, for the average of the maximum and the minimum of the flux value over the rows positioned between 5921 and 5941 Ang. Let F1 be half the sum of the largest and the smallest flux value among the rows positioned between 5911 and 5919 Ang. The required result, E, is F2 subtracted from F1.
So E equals 0.0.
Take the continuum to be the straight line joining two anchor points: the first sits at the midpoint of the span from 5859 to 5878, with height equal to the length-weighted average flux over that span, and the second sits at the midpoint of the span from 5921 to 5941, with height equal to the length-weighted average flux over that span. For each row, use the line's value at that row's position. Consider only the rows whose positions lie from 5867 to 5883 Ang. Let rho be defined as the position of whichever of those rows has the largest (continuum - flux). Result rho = 5871.17 Ang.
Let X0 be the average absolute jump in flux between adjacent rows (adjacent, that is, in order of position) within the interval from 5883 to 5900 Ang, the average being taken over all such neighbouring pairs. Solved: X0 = 2.2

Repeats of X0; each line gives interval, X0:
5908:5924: 3.4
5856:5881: 4.1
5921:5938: 5.0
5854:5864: 4.7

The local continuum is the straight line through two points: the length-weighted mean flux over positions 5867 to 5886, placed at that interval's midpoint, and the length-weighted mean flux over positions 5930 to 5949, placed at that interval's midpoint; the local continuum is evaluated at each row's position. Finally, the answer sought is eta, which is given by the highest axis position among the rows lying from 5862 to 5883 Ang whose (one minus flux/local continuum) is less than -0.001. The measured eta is 5882.00 Ang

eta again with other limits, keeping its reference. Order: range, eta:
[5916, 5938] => 5933.69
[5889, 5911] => 5903.71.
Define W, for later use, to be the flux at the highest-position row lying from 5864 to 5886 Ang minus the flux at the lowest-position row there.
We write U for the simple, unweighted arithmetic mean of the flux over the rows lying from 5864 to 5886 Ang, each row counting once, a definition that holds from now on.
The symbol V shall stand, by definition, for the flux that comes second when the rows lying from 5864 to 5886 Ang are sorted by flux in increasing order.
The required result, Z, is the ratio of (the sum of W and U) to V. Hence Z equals 0.98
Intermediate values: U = 123.1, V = 120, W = -5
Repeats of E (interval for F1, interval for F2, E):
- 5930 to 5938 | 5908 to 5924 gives 2.0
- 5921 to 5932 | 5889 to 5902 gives -0.5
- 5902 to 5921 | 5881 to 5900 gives 1.0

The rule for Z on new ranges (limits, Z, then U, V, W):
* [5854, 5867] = 1.04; 126.8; 125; 3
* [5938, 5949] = 1.02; 120.5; 120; 2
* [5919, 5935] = 1.08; 119.8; 117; 6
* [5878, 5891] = 0.96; 121.0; 118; -8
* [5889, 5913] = 1.08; 120.3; 118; 7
